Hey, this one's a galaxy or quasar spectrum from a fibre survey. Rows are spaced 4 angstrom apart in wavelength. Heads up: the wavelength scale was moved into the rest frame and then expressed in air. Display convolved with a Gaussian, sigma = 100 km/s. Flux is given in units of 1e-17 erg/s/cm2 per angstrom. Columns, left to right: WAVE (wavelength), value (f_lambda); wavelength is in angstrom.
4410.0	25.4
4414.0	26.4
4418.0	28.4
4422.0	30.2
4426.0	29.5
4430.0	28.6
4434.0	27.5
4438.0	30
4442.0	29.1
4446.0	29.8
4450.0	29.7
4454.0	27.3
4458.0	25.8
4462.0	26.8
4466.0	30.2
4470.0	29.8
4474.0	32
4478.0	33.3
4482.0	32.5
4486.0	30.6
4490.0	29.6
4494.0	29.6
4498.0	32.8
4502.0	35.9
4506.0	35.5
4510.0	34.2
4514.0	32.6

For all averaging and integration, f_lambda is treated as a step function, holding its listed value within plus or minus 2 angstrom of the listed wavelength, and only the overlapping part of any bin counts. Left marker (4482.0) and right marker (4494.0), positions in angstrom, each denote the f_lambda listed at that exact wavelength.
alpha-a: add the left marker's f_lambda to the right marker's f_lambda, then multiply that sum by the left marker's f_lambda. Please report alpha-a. 2018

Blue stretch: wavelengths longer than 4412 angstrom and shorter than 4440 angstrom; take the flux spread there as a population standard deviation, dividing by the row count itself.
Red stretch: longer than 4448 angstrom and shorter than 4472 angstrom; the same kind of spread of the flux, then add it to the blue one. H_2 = 3.0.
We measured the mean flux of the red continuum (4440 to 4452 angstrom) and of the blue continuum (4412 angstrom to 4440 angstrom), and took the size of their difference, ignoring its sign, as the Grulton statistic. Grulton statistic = 0.9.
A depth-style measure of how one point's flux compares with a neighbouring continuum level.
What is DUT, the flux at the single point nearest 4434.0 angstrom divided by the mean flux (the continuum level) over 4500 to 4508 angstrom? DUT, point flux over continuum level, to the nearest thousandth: 0.770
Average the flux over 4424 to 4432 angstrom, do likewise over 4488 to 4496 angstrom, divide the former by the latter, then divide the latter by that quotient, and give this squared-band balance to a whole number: 30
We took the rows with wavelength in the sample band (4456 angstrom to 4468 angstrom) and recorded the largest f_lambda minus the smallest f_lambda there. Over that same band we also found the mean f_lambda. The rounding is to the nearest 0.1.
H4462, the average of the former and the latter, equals 16.0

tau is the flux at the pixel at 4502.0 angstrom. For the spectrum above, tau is 35.9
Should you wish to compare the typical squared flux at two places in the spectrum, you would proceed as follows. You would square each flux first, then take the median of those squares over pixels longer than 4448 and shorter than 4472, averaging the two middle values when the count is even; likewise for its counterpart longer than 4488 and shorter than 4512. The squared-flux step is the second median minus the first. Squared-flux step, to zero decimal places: 309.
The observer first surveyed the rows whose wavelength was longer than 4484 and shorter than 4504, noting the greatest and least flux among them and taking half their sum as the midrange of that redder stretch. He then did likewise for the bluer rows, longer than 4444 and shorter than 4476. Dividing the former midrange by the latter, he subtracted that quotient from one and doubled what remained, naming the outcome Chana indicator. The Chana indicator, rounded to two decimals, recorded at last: -0.27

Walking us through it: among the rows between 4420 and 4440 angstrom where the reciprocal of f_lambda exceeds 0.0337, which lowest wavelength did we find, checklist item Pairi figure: 4426.0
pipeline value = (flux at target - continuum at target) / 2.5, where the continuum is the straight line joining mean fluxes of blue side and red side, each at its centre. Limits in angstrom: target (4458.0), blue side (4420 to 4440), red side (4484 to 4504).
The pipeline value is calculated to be -1.8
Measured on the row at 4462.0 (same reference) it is -1.5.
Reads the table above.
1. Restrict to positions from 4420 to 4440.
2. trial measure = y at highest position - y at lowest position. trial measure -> -0.2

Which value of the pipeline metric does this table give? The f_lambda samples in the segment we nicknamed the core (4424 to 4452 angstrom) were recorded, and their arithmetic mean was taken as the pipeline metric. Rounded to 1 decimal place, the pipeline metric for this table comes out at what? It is 29.2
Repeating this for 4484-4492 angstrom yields 30.1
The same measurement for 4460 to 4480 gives 30.4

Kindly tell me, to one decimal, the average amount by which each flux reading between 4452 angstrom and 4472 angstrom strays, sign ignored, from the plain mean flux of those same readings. 1.6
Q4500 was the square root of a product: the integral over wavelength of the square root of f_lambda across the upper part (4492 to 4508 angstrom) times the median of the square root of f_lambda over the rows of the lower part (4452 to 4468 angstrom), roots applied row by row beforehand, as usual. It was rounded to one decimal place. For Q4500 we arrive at 21.9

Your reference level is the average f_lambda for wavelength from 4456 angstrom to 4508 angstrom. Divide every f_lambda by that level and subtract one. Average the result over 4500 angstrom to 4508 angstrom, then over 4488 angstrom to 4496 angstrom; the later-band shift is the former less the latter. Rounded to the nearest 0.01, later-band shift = 0.20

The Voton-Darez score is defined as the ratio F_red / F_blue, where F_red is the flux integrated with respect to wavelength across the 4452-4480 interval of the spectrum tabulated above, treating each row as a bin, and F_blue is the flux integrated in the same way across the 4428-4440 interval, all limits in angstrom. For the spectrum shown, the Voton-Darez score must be 2.4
